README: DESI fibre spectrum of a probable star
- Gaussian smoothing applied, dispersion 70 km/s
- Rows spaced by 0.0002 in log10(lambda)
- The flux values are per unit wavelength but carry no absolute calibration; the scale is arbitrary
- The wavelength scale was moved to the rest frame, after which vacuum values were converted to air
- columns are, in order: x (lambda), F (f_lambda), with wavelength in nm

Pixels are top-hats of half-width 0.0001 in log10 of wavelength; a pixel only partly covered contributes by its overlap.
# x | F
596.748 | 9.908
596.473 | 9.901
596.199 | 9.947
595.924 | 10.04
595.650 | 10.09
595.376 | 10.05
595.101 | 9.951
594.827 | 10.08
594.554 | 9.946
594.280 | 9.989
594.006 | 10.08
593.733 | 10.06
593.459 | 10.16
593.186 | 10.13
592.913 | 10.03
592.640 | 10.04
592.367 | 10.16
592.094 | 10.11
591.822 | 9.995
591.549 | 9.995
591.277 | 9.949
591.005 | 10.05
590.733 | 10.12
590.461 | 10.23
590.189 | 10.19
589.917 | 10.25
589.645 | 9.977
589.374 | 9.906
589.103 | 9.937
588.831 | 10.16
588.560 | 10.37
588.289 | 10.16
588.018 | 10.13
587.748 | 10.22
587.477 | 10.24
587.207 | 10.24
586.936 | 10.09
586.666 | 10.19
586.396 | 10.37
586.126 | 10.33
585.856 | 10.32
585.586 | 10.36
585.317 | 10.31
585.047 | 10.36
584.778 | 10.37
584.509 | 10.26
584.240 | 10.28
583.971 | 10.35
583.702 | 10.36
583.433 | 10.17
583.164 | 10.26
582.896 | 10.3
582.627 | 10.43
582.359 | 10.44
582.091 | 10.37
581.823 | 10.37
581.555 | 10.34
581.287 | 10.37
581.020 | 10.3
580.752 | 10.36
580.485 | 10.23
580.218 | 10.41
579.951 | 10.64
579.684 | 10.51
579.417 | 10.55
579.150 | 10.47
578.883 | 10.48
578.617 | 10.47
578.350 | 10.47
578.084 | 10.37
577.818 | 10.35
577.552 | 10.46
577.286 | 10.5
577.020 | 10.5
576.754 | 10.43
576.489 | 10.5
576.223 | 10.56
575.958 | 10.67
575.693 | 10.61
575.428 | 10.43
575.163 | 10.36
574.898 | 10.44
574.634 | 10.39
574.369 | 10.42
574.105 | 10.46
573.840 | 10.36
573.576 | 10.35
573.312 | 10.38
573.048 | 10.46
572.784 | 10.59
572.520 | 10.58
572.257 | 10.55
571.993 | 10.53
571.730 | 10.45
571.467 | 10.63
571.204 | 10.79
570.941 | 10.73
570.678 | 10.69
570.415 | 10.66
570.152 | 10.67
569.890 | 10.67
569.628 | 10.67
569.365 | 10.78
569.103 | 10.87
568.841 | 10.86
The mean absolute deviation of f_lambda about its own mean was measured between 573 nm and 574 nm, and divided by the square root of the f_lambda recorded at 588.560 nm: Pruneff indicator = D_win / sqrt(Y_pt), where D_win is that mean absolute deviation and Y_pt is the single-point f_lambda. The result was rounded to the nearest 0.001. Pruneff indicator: 0.011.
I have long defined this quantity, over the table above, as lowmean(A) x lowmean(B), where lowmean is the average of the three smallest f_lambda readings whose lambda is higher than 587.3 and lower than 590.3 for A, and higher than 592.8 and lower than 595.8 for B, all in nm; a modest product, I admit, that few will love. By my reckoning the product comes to 99.0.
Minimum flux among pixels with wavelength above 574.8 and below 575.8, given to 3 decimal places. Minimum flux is 10.360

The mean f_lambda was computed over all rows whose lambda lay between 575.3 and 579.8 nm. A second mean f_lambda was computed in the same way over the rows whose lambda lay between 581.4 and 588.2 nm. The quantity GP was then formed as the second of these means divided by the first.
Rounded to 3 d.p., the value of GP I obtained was 0.982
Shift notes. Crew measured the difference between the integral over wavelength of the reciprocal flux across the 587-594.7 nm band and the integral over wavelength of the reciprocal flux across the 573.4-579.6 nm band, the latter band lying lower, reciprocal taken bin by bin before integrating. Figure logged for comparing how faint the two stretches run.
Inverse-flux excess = 0.17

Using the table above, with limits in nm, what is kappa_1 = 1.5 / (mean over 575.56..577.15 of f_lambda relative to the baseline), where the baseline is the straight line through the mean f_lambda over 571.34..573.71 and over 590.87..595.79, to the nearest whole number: 12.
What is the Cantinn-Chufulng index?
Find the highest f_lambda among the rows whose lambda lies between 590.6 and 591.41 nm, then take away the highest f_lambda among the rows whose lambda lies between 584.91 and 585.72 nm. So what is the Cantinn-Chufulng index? -0.24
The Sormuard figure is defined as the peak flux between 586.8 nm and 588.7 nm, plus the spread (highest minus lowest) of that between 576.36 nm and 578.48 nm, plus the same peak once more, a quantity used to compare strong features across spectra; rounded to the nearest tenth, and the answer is 20.9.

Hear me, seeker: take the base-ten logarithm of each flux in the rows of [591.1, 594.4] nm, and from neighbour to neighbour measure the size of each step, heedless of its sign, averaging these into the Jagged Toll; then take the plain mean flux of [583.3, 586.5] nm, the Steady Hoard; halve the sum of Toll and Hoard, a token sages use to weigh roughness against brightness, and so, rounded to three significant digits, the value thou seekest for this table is 5.16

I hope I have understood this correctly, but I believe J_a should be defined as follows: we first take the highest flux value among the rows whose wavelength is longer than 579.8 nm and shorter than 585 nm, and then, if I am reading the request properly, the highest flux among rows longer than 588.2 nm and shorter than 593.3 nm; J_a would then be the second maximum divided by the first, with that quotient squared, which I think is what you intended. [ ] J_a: 0.95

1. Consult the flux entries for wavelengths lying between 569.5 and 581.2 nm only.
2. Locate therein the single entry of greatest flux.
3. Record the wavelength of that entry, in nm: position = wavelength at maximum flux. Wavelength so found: 571.204 nm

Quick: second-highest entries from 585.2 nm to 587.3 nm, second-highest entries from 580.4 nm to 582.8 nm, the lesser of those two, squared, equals 107.3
